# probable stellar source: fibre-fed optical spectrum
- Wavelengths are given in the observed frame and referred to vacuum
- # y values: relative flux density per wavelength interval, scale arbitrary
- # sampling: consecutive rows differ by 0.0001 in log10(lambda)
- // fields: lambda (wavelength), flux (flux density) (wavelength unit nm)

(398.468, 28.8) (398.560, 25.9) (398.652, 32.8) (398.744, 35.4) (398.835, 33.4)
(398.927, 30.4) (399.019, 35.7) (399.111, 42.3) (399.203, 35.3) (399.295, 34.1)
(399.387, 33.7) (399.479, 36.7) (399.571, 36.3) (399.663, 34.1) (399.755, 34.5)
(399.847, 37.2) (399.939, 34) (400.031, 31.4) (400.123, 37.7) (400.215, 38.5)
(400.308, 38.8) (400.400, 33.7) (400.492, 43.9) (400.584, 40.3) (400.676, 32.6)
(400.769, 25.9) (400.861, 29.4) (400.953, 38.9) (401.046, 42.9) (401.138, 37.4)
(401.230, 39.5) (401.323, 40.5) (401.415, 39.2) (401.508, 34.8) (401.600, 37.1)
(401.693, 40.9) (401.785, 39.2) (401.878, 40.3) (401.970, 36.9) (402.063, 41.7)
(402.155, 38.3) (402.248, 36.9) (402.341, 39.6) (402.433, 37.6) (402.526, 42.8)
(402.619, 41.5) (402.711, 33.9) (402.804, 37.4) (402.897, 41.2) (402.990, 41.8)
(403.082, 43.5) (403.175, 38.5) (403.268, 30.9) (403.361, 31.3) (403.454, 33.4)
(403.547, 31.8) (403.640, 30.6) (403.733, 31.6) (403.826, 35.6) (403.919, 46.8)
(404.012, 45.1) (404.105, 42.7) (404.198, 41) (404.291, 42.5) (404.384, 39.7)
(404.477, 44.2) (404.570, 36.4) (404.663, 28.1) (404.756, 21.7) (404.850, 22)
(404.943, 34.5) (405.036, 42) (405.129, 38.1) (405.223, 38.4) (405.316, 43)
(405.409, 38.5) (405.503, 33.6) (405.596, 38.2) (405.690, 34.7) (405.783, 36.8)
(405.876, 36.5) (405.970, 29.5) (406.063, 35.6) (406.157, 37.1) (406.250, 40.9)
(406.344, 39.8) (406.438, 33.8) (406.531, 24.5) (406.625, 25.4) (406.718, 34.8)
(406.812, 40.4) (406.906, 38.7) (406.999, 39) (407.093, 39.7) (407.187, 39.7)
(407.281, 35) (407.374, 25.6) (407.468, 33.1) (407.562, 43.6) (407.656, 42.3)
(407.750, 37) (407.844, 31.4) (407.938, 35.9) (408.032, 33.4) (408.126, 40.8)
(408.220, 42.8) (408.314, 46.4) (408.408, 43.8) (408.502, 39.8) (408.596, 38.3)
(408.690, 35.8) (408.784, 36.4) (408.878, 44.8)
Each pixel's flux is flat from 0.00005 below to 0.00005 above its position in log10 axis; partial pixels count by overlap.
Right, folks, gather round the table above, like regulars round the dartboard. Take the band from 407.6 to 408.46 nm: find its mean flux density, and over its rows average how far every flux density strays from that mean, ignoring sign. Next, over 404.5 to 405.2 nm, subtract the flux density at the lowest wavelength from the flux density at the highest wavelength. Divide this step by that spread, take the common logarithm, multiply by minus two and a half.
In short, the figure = 1.0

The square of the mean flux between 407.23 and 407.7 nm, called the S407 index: 1290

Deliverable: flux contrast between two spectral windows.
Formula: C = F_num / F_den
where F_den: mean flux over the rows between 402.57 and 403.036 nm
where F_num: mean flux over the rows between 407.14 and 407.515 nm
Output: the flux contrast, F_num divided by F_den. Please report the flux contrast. 0.85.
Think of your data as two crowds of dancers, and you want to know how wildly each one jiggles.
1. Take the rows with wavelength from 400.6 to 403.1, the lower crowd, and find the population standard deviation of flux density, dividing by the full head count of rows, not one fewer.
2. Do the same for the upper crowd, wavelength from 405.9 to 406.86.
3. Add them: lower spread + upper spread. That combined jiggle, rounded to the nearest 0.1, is 9.7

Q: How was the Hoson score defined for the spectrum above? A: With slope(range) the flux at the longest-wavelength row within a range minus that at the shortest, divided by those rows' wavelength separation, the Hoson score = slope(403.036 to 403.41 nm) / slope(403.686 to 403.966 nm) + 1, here 0.46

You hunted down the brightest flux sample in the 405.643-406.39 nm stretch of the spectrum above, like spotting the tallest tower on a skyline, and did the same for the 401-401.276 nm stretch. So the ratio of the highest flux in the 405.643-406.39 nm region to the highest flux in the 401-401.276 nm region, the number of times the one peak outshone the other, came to 0.95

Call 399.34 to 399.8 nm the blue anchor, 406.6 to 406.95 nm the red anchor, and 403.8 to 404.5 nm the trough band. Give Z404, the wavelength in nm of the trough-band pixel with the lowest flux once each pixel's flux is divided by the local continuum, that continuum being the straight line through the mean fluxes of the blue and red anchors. 403.826 nm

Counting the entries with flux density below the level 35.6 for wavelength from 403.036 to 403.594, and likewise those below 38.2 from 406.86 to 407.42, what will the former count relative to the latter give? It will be 2.0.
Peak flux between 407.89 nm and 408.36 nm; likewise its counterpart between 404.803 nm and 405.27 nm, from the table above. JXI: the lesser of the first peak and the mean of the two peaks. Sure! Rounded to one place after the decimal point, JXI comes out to 44.2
